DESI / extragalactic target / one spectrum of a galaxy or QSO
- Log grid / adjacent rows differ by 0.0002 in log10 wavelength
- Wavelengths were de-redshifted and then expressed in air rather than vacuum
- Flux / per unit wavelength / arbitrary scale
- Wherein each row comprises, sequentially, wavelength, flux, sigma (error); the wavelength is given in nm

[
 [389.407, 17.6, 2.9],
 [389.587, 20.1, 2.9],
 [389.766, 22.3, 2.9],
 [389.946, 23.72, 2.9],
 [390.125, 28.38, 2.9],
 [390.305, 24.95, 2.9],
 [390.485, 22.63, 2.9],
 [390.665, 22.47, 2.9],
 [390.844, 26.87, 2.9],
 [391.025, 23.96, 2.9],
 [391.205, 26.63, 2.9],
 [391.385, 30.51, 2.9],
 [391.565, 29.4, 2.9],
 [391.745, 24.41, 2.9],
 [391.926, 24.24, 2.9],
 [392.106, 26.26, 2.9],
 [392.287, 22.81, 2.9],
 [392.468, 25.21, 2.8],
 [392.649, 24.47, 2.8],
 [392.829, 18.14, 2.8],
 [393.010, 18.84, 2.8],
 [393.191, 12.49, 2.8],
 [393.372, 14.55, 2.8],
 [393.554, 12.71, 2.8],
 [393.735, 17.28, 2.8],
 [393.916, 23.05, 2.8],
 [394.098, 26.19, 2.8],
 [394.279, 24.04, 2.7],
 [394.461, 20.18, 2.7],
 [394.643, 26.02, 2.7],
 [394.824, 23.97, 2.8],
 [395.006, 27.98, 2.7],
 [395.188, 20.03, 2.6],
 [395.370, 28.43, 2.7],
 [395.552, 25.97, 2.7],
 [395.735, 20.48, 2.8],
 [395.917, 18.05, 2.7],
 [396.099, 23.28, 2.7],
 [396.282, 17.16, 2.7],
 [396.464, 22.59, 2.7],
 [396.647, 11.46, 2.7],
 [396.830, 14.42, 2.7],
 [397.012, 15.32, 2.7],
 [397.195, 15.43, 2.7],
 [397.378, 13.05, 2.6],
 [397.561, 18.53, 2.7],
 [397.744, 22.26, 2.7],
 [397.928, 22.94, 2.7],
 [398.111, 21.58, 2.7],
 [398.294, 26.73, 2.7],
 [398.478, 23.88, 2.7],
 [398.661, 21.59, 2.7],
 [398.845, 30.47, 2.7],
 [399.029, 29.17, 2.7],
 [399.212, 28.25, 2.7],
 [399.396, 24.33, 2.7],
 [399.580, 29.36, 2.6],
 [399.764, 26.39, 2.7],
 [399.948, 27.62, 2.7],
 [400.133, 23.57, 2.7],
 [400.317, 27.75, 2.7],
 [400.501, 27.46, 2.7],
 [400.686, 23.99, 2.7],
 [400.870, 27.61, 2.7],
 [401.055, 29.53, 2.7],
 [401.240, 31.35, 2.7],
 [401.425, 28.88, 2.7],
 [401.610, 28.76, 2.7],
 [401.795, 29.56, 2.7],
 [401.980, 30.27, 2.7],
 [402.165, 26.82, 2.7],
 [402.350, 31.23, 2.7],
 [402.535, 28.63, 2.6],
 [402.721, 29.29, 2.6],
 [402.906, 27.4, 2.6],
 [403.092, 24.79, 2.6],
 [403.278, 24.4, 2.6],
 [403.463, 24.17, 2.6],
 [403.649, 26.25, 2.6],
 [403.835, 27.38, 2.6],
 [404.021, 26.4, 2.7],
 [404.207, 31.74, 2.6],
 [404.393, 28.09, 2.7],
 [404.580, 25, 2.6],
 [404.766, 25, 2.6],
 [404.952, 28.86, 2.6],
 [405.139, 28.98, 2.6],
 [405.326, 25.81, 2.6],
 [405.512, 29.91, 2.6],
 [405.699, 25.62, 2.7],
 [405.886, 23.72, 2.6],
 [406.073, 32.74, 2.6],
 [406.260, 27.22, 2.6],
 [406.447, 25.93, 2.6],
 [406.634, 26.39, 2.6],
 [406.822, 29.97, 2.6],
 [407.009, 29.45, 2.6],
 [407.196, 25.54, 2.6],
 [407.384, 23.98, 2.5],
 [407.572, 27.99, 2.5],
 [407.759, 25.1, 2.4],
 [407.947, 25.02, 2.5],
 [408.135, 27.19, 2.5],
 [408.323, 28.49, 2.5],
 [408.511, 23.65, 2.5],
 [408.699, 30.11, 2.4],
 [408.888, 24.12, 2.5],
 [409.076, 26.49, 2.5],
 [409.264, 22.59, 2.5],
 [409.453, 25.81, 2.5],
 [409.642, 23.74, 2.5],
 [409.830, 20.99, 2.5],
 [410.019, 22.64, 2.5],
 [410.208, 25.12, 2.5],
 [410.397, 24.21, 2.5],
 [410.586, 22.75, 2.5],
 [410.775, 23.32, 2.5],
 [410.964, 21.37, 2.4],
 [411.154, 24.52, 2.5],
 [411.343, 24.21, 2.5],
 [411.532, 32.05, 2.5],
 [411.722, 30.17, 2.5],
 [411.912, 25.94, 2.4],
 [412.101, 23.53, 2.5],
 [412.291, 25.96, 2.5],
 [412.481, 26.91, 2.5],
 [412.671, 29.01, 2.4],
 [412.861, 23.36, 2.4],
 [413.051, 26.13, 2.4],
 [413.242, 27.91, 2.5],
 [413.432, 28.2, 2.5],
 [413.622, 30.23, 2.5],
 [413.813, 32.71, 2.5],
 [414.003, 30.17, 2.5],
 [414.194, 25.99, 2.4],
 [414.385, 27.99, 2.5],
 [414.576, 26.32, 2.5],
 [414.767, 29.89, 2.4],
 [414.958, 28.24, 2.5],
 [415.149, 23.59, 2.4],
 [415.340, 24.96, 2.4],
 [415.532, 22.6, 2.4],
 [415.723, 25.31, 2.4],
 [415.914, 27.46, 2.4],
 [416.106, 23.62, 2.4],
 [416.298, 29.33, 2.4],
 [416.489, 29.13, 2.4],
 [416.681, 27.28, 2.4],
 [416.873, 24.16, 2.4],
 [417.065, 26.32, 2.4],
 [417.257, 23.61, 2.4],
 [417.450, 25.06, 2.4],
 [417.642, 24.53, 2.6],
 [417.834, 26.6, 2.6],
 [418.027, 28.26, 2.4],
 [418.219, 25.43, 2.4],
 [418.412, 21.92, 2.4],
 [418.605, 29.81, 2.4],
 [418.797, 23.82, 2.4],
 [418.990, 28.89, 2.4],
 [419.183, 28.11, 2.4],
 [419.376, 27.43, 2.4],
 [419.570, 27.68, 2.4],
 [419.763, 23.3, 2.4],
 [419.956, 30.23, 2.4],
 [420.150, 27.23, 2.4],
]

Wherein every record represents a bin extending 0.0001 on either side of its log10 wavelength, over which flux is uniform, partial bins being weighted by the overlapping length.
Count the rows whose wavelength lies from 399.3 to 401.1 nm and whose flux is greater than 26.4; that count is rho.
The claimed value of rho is 6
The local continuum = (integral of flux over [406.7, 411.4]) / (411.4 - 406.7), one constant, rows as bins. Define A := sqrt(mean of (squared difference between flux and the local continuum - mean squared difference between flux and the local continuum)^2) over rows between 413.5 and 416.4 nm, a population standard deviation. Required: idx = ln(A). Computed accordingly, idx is 2.7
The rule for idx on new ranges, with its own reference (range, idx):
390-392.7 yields 2.1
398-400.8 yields 2.0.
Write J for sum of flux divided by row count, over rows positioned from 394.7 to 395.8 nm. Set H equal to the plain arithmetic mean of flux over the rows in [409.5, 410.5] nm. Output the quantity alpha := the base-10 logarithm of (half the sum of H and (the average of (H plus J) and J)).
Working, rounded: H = 23.3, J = 24.5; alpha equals 1.47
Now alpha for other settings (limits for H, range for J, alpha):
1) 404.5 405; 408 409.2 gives 1.52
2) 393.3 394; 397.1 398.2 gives 1.35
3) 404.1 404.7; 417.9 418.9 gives 1.53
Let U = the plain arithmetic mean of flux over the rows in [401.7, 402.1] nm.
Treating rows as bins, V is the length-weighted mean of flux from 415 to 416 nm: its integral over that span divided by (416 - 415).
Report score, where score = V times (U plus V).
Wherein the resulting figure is 1370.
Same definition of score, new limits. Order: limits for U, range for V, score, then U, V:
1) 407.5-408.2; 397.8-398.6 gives 1180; 26.3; 23.6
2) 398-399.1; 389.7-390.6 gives 1218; 25.6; 24.4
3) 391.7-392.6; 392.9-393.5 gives 605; 24.6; 15.2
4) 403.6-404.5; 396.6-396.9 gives 535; 28.0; 13.0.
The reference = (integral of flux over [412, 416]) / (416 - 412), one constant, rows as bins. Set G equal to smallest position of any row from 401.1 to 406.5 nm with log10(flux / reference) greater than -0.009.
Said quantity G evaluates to 401.240 nm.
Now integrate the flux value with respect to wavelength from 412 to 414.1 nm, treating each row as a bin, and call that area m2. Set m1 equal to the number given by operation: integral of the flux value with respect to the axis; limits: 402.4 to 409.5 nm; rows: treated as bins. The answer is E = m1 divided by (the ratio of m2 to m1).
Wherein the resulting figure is 626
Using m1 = 191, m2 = 58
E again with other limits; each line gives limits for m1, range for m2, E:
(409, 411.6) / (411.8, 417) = 28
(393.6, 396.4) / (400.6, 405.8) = 28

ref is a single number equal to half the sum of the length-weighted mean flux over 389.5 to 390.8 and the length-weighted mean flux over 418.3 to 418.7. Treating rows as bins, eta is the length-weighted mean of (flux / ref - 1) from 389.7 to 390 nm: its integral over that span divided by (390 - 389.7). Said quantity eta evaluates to -0.070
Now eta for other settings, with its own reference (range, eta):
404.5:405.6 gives 0.103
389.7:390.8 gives -0.020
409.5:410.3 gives -0.059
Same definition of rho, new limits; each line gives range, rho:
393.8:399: 4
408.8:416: 14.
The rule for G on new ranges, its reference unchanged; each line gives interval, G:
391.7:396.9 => 395.006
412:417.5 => 412.481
